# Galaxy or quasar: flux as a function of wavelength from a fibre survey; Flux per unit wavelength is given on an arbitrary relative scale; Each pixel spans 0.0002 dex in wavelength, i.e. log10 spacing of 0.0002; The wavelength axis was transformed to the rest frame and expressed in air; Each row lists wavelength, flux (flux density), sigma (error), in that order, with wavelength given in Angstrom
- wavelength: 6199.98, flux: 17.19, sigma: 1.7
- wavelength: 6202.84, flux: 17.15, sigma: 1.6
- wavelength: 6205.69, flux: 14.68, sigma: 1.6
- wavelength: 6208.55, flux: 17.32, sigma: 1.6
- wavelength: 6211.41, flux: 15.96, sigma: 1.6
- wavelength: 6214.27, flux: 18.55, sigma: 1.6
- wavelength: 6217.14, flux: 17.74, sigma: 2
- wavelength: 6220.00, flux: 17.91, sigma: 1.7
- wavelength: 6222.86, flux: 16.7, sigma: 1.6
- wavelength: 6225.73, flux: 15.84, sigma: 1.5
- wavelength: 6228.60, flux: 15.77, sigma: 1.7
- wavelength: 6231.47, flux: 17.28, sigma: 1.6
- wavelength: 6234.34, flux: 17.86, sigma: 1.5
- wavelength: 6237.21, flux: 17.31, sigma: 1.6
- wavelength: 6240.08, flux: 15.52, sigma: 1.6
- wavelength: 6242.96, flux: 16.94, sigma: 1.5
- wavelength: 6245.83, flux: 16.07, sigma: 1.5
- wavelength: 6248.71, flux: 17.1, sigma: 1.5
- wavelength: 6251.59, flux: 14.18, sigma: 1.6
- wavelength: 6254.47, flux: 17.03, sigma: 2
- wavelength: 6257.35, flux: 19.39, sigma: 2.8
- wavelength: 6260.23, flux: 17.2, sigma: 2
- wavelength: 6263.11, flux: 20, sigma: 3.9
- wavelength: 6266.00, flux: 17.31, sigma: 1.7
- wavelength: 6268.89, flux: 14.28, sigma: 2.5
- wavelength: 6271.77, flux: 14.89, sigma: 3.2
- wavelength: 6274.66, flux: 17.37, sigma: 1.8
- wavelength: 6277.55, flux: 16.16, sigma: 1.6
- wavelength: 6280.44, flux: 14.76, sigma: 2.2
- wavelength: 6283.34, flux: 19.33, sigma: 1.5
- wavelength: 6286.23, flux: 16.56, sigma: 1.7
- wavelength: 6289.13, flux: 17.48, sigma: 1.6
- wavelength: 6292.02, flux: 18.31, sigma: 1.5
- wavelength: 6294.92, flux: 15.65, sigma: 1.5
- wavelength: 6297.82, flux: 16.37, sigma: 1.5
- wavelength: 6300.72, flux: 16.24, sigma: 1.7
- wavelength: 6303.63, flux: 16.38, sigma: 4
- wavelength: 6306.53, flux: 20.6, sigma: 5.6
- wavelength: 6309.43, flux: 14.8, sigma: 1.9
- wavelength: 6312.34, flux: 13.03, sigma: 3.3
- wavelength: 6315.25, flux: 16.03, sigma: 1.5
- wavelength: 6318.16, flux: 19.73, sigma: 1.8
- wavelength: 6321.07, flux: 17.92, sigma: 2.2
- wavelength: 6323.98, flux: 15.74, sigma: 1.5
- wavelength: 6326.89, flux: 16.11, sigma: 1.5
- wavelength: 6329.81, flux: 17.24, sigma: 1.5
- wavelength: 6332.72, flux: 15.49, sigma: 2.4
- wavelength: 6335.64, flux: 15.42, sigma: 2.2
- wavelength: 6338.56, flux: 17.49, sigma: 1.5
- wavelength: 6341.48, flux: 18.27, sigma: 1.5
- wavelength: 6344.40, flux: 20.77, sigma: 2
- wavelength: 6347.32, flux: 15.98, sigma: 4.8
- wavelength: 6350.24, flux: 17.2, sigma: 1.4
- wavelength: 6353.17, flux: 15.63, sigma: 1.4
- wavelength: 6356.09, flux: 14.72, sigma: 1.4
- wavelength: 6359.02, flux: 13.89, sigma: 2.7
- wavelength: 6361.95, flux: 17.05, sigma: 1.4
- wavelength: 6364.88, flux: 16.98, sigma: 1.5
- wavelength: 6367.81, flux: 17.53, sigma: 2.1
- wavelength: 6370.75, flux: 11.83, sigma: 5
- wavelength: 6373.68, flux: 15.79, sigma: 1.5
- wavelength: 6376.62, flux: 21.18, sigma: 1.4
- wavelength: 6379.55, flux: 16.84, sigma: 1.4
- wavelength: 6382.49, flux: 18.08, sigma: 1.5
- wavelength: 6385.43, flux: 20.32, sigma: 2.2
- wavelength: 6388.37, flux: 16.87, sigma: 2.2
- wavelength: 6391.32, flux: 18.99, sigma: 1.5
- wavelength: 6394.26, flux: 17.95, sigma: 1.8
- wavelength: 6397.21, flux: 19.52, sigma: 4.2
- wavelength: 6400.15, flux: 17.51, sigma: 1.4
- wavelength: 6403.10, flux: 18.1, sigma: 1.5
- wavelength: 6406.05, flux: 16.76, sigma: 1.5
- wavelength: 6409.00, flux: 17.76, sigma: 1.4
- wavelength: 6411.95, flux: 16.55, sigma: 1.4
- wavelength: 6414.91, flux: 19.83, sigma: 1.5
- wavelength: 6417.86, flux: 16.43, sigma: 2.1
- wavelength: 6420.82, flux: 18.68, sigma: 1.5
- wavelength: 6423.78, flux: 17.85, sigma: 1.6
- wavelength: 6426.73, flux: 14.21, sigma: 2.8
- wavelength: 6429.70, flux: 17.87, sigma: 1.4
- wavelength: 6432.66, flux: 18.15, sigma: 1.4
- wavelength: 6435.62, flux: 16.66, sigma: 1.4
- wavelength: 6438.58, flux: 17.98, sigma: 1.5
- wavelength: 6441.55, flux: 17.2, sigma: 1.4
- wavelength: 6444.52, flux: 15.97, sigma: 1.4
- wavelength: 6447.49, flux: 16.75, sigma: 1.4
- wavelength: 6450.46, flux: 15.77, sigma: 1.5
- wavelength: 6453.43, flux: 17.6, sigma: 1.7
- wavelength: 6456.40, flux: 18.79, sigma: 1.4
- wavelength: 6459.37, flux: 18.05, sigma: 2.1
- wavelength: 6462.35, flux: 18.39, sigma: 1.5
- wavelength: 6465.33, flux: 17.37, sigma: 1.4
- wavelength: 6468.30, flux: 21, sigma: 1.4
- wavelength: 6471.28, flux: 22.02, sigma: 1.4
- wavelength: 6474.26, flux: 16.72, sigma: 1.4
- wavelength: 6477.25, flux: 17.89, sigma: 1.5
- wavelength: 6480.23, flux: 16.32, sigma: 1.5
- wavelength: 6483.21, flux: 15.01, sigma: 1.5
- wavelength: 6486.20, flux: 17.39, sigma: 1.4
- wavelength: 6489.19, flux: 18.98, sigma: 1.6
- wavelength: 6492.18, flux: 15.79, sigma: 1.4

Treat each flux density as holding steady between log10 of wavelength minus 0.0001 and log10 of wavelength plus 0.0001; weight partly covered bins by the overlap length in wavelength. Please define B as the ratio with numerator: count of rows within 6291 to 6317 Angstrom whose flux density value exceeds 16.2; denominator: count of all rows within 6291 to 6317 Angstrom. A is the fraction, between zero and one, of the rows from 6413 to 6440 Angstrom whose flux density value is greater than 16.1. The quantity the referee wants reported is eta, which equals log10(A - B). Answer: -0.48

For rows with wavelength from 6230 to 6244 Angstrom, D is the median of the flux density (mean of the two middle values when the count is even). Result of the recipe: 17.28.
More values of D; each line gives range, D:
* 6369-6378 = 15.79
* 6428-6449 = 17.20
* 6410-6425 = 17.85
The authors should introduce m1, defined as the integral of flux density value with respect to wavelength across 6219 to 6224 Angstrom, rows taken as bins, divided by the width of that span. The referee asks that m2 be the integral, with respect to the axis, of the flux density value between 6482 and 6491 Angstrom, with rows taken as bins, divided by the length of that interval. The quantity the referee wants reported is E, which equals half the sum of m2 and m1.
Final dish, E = 17.2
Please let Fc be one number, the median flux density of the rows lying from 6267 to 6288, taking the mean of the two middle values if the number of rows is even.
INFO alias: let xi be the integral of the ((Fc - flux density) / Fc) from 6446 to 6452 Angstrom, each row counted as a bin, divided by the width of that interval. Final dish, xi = -0.01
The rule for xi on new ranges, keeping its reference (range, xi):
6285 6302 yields -0.04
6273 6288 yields -0.04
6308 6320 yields 0.01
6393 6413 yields -0.10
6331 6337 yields 0.04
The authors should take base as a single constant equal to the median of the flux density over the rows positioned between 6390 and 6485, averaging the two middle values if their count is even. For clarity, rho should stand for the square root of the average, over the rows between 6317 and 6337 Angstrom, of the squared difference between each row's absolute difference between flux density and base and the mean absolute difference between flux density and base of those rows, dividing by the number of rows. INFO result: 0.82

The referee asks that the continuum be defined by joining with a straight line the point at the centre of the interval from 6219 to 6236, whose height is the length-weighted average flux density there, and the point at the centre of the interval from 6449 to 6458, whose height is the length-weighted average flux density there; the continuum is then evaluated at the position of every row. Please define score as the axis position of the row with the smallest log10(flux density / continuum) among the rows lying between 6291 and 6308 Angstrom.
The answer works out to 6294.92 Angstrom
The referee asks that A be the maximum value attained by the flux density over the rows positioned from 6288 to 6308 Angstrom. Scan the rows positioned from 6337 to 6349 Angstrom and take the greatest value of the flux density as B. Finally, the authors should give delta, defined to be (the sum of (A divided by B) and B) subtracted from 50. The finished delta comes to 28.2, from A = 20.6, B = 20.77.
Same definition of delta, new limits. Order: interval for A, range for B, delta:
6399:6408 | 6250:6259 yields 29.7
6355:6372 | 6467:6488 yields 27.2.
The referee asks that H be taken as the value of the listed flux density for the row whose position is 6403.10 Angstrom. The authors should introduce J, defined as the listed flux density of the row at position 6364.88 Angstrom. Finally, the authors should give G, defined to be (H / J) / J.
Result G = 0.063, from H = 18.1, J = 16.98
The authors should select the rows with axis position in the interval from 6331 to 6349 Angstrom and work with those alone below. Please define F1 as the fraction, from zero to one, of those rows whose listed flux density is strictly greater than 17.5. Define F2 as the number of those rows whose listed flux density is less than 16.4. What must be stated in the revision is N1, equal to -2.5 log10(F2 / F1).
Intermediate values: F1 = 0.33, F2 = 3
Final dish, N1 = -2.4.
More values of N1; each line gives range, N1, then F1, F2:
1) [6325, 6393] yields -3.7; 0.30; 9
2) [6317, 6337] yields -2.9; 0.29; 4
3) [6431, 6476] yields -1.4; 0.53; 2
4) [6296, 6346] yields -3.8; 0.29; 10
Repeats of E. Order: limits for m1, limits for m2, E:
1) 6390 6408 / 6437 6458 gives 17.6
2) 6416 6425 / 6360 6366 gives 17.3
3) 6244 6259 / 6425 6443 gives 16.9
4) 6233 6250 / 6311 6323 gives 16.7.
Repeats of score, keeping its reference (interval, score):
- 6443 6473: 6450.46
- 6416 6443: 6426.73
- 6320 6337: 6335.64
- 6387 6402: 6388.37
